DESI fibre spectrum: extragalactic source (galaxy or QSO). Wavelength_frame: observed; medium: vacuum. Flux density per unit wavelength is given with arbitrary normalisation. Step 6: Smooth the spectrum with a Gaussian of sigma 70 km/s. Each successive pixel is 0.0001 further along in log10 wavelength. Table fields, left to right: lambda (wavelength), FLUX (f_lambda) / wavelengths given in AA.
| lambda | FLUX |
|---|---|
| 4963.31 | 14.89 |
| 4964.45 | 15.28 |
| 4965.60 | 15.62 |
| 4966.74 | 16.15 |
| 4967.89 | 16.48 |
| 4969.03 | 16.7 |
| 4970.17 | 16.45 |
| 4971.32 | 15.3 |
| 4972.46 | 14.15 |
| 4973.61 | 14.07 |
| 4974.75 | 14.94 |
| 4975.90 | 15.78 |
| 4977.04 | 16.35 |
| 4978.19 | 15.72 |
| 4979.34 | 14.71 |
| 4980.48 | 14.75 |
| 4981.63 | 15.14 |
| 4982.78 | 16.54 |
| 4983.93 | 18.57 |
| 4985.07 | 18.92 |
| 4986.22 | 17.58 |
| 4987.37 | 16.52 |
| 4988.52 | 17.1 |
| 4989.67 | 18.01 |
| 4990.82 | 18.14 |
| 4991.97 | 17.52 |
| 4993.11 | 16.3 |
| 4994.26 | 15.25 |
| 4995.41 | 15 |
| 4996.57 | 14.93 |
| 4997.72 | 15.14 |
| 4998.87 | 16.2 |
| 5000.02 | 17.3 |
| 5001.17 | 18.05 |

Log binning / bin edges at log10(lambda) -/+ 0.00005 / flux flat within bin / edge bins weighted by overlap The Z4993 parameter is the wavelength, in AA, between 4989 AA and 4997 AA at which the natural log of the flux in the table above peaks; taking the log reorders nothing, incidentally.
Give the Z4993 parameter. 4990.82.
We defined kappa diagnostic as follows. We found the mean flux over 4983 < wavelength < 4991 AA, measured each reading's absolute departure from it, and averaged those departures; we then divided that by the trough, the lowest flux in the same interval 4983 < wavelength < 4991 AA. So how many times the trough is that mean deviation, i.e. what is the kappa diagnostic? 0.040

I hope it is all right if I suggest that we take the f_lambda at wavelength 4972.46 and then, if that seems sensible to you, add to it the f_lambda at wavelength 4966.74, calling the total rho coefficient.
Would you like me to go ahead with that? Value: 30.3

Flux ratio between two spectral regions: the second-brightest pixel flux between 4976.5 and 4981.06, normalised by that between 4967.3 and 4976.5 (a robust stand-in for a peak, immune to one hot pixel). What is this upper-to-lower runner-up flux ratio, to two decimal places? 0.95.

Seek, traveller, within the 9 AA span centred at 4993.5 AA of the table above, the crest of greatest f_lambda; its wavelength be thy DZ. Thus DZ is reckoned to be 4990.82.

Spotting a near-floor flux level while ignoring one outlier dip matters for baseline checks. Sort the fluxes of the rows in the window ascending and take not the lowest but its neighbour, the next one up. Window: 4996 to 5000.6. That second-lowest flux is 15.14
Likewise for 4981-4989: 16.52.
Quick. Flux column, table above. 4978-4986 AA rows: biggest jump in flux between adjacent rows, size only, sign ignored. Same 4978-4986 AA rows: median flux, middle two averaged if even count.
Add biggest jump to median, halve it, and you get 8.9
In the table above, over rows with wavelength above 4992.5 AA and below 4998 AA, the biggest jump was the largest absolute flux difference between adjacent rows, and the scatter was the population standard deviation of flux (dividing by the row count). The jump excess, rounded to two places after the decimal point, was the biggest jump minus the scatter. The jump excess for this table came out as 0.55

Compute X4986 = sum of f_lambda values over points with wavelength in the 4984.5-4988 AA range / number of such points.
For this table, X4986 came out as 17.7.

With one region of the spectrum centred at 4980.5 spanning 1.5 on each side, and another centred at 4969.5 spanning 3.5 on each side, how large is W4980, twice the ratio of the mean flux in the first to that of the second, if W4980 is 1.87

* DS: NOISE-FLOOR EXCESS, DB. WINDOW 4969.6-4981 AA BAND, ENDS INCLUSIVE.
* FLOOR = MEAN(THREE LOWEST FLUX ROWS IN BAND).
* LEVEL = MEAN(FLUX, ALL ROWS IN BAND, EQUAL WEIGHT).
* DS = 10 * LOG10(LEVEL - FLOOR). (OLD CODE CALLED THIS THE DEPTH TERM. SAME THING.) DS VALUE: -0.4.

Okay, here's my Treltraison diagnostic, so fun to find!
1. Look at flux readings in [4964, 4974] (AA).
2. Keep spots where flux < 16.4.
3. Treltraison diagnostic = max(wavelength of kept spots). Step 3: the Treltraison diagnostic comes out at 4973.61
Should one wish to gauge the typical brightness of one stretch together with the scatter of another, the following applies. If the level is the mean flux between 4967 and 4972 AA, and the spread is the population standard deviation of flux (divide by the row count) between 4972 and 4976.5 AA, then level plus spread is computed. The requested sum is 16.9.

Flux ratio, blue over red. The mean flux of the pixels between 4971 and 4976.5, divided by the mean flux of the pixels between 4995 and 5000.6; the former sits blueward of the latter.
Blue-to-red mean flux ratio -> 0.94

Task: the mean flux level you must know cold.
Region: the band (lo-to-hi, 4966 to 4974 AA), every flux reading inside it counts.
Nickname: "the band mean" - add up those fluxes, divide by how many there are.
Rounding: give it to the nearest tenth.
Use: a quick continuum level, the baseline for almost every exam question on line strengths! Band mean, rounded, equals 15.6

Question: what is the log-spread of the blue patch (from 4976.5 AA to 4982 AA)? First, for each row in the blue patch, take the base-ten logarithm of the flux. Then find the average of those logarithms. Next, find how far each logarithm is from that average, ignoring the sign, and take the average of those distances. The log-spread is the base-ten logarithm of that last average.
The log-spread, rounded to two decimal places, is -1.80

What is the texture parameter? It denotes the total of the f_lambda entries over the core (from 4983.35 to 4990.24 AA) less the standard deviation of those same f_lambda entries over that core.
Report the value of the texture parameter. 106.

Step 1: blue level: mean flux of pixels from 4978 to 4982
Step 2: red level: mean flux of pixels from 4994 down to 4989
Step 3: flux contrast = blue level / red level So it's 0.86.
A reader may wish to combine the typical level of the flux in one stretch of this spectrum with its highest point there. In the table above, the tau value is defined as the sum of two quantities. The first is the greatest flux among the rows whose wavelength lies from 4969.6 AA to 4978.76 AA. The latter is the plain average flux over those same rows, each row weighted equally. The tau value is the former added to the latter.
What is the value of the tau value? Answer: 31.8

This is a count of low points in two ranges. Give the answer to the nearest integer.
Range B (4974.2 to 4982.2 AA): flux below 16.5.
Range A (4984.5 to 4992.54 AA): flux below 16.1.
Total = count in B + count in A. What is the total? 7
